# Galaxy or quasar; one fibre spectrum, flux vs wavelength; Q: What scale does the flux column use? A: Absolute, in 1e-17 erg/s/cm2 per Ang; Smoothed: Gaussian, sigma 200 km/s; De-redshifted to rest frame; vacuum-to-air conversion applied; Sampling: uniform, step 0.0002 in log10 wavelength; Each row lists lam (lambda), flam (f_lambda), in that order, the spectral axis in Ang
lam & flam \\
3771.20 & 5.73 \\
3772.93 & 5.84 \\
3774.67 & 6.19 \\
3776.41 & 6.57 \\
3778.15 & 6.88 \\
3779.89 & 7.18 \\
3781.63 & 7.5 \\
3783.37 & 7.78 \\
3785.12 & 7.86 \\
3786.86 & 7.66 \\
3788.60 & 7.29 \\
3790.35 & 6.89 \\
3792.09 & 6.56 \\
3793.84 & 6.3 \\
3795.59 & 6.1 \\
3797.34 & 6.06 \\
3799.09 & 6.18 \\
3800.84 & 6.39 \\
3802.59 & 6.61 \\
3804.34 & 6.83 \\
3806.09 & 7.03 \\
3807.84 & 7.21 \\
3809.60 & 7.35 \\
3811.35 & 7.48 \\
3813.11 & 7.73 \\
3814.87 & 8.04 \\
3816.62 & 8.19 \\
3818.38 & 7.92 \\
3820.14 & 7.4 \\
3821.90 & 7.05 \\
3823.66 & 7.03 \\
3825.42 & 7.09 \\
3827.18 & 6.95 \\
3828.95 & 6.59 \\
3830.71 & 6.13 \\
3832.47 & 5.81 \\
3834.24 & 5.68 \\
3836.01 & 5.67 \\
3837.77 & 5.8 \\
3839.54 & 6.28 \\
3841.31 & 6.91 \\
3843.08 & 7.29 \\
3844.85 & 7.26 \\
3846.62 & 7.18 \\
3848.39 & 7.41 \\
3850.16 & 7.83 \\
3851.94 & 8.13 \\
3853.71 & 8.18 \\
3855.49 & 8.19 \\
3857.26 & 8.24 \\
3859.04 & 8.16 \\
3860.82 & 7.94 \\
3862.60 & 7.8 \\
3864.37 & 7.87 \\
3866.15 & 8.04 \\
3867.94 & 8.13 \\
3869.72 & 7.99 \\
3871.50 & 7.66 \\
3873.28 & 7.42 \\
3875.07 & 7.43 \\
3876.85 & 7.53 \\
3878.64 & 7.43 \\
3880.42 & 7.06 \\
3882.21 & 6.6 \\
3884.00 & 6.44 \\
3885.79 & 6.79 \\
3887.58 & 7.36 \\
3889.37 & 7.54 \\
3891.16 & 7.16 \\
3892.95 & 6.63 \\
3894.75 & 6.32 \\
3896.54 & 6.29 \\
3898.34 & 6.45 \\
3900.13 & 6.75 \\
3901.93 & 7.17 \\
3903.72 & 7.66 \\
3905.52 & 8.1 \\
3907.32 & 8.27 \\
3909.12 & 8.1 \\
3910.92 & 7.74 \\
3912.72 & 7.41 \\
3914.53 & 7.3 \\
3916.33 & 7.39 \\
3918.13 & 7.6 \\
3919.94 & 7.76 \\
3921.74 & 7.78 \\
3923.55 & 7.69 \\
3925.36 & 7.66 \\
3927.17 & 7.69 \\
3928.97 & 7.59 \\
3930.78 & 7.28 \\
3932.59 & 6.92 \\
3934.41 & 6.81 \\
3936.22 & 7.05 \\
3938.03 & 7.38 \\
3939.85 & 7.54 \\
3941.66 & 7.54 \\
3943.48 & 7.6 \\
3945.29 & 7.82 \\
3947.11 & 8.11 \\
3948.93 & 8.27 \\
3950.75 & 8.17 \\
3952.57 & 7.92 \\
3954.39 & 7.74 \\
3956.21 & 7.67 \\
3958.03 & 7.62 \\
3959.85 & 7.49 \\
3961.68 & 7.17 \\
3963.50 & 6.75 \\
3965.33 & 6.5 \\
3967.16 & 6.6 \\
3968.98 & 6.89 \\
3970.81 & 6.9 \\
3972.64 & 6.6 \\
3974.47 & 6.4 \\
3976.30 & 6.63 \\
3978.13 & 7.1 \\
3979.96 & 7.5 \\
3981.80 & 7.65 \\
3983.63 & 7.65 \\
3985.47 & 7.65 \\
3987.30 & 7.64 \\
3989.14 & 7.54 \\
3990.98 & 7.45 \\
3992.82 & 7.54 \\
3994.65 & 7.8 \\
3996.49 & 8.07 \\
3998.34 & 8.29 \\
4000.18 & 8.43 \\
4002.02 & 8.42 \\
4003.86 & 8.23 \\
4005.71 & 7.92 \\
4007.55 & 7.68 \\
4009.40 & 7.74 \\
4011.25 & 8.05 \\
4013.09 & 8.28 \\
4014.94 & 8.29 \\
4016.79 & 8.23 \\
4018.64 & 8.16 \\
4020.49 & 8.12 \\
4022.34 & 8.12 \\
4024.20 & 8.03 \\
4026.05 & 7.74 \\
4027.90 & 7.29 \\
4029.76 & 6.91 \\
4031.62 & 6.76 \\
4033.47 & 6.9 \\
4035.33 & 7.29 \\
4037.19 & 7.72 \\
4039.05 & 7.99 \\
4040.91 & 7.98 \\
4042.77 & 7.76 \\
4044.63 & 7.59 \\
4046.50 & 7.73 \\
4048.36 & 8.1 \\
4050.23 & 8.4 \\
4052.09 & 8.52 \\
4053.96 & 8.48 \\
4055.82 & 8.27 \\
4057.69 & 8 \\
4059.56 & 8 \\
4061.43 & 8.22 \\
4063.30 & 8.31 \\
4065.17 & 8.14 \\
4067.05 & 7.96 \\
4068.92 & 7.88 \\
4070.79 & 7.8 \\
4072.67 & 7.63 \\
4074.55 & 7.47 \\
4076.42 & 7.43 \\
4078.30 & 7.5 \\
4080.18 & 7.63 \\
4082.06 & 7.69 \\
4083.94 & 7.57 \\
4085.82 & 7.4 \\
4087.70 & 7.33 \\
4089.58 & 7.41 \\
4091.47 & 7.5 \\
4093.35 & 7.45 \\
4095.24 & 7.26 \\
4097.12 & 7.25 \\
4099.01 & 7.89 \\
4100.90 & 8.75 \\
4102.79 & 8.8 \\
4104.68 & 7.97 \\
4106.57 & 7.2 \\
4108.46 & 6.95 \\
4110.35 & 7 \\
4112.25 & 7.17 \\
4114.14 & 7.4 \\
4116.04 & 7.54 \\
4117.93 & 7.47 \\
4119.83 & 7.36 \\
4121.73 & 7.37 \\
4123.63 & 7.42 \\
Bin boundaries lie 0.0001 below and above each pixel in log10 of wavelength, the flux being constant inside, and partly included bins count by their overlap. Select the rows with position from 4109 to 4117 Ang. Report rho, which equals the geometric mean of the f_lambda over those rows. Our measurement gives 7.3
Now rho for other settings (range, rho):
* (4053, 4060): 8.2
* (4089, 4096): 7.4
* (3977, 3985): 7.5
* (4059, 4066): 8.2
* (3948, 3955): 8.0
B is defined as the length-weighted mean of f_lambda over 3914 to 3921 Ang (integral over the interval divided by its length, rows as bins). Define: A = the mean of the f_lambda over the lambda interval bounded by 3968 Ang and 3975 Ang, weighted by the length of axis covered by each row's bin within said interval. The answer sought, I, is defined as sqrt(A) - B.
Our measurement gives -4.95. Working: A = 6.7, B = 7.5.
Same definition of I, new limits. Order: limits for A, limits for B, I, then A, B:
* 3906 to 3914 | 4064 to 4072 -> -5.14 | 7.9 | 7.9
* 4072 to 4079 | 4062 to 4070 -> -5.34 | 7.5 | 8.1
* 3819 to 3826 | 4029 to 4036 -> -4.28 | 7.2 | 7.0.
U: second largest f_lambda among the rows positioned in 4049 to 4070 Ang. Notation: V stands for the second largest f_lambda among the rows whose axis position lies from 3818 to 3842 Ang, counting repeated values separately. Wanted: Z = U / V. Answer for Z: 1.15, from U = 8.48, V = 7.4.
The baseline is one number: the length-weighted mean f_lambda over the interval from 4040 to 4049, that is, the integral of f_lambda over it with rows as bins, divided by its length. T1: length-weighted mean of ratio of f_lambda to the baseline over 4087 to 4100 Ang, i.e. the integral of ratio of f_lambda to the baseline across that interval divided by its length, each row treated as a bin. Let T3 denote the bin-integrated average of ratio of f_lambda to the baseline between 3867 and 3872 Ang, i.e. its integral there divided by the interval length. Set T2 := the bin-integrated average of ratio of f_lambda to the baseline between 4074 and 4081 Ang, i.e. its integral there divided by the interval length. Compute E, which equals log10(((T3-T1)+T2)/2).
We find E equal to -0.29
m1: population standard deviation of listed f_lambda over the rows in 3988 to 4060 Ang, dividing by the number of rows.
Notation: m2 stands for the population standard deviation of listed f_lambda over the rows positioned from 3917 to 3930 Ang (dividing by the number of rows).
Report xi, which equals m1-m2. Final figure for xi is 0.37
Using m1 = 0.44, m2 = 0.1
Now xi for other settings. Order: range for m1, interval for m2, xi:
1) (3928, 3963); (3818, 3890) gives -0.34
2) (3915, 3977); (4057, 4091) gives 0.20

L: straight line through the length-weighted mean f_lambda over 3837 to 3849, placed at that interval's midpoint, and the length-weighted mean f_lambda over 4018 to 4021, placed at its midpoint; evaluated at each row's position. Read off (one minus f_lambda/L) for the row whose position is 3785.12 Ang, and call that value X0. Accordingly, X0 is -0.22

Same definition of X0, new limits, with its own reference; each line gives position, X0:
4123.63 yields 0.17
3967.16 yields 0.15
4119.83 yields 0.17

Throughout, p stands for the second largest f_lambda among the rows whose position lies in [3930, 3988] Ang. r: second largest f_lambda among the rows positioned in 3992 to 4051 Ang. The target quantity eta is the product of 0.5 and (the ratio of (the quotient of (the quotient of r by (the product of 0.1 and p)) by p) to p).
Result 0.077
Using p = 8.17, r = 8.42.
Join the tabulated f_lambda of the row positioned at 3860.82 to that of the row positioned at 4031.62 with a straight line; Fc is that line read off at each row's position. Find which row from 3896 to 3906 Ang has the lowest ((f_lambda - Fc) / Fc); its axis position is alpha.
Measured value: 3896.54 Ang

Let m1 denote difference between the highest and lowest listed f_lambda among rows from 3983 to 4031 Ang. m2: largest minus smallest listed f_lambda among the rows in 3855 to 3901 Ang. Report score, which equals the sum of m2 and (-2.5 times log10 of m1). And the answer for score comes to 1.5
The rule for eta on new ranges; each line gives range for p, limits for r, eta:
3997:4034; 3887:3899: 0.062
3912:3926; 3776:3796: 0.083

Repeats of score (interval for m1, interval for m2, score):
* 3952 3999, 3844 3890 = 1.1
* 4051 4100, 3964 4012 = 1.8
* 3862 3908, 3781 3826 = 1.4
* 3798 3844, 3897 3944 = 0.8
